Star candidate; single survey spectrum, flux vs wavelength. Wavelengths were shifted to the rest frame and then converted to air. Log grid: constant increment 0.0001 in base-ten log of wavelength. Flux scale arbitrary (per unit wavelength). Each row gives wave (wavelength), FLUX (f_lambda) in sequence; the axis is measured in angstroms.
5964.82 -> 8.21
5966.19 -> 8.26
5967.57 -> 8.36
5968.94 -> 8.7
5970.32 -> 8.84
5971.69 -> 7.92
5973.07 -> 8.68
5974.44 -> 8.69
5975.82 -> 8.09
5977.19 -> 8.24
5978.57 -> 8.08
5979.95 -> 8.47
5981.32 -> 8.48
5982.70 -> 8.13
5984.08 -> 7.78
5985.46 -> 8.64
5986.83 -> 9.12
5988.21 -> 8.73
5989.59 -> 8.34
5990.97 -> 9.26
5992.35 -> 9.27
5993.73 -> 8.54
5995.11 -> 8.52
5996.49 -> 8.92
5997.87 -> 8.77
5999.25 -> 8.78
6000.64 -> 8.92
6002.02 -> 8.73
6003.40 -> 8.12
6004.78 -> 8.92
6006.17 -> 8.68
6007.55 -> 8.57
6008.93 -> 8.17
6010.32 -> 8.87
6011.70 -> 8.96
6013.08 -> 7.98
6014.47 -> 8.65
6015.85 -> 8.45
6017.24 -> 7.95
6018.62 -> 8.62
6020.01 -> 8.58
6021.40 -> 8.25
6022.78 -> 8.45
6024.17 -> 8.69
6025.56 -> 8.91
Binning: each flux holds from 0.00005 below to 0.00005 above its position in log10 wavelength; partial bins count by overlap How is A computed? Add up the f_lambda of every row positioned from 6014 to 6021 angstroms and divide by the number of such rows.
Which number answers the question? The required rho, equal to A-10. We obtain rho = -1.55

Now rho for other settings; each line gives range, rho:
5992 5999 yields -1.20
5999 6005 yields -1.31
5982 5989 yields -1.52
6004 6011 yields -1.36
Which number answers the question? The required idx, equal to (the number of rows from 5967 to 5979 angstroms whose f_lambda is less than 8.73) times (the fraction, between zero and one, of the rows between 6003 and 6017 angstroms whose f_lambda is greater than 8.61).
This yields 4.0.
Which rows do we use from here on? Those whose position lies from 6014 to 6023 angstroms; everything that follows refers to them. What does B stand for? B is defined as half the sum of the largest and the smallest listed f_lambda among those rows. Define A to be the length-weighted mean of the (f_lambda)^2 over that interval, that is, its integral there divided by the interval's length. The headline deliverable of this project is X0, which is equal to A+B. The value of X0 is 79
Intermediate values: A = 71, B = 8.3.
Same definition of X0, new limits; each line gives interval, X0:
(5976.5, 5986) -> 76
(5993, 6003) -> 85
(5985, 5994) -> 88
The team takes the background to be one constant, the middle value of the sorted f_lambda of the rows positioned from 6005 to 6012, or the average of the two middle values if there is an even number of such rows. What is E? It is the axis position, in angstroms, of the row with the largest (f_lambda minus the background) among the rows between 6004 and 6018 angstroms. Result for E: 6011.70 angstroms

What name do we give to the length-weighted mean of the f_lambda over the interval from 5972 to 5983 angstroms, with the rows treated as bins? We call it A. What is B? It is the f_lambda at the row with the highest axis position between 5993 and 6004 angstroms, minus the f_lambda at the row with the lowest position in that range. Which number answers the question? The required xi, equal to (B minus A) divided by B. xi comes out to 21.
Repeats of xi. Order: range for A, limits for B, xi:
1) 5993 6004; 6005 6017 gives 39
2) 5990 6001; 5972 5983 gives 17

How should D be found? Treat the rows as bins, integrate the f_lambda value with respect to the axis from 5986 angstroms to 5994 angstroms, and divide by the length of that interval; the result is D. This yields 8.9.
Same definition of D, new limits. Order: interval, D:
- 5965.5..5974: 8.5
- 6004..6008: 8.7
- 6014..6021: 8.4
